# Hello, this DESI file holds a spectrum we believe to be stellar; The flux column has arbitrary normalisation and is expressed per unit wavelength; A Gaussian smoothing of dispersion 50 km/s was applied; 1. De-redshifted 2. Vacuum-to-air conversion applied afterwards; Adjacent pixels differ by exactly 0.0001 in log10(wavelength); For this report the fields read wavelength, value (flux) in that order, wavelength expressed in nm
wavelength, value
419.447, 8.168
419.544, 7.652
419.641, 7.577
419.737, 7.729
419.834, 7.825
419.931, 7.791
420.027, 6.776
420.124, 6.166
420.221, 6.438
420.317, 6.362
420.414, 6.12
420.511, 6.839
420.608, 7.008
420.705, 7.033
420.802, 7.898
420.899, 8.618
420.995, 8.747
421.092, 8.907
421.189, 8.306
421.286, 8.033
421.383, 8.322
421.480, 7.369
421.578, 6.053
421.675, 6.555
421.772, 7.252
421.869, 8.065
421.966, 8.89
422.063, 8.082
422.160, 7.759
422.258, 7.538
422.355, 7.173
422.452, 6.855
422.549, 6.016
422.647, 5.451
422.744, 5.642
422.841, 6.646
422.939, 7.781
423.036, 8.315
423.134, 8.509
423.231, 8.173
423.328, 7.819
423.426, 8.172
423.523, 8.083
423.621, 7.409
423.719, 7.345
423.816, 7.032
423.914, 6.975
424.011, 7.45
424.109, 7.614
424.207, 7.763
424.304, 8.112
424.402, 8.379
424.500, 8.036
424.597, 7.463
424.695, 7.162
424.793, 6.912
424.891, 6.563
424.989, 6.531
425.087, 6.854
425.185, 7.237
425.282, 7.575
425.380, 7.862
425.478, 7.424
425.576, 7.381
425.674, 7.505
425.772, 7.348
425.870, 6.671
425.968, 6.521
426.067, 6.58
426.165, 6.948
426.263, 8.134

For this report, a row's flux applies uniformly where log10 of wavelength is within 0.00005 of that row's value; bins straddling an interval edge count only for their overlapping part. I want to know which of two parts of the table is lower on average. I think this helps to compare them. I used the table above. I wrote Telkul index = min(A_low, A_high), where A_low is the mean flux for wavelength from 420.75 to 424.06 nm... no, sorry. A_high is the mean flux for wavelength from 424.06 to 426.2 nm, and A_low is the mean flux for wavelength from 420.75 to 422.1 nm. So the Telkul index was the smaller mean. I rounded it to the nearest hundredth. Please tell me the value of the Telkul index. 7.29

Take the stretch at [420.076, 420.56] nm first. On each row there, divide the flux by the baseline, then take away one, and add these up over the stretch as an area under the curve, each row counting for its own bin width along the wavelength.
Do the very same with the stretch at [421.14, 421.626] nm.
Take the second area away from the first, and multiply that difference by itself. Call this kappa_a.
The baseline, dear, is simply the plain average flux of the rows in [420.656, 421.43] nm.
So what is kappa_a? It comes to 0.0052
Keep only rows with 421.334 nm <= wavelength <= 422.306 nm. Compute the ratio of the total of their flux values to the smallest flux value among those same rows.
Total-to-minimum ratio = 12.5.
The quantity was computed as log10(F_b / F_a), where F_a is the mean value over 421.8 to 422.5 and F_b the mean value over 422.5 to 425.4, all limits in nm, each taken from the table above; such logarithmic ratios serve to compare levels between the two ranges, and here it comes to -0.023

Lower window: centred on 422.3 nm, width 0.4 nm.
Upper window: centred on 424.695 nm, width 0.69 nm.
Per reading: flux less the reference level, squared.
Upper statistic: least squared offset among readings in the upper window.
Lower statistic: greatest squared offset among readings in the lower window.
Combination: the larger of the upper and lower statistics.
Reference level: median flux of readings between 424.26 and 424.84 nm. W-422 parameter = 0.80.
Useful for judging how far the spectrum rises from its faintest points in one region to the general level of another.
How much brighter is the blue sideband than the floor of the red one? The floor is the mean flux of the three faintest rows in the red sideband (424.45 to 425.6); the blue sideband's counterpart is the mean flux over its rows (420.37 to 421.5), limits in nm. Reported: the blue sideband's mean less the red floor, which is 1.1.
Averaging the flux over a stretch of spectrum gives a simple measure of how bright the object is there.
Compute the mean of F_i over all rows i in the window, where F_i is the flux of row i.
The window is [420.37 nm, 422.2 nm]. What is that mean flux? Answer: 7.68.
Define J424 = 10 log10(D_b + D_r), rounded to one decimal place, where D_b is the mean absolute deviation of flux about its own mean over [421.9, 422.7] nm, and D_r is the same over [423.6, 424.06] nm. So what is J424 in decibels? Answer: 0.2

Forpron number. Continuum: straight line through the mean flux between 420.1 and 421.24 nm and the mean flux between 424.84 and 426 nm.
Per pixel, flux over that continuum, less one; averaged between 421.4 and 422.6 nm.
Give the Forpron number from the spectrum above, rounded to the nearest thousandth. 0.000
